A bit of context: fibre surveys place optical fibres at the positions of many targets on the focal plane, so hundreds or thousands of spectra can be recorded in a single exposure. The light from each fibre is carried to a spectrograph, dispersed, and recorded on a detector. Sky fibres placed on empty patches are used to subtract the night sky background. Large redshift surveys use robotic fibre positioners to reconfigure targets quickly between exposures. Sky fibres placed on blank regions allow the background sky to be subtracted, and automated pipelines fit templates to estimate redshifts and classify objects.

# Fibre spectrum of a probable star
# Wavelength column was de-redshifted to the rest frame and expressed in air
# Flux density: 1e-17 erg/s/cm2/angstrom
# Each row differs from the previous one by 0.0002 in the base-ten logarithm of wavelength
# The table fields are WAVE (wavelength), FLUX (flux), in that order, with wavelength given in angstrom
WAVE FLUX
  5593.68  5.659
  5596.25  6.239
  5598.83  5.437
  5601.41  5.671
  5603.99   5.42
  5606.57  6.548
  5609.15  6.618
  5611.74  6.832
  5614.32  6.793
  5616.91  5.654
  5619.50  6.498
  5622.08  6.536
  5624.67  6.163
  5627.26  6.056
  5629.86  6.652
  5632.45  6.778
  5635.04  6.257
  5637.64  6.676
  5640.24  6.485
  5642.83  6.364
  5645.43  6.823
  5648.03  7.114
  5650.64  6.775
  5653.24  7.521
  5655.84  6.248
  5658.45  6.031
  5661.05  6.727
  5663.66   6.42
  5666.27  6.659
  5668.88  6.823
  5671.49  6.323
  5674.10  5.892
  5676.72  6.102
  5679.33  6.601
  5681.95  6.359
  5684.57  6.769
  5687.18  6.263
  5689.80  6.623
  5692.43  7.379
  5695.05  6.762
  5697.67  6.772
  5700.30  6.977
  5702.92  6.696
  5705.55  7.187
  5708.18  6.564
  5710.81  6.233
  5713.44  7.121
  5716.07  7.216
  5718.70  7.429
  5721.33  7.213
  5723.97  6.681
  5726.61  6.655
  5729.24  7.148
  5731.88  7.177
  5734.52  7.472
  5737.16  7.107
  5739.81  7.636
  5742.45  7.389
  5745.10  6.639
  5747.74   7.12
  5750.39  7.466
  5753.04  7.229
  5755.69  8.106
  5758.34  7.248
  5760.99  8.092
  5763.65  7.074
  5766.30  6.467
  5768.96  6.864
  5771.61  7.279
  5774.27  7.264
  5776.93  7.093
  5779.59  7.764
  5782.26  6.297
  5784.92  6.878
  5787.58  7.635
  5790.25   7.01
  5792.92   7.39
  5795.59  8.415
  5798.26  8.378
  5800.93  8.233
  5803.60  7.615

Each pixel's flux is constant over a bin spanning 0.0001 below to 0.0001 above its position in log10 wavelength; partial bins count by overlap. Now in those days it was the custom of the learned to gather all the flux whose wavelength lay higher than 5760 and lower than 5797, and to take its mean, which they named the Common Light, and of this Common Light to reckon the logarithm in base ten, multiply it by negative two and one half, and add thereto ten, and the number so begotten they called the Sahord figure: 7.85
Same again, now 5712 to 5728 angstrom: 7.88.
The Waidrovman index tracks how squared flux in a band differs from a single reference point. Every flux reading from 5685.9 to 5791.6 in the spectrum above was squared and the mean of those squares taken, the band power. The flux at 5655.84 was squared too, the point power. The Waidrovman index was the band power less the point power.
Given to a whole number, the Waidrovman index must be 11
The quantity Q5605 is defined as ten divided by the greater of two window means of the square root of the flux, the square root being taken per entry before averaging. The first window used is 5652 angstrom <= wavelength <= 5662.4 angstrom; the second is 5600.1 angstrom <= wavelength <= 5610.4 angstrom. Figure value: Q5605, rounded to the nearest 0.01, 3.89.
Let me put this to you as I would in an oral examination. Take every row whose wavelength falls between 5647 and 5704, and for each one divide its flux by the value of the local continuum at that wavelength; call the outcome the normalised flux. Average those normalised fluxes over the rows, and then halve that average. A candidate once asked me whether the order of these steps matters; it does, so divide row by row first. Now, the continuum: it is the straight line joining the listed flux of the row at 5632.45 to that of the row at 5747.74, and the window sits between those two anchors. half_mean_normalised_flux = 0.480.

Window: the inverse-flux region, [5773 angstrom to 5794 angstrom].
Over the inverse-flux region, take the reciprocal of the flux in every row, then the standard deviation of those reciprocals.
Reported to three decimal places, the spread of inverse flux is 0.009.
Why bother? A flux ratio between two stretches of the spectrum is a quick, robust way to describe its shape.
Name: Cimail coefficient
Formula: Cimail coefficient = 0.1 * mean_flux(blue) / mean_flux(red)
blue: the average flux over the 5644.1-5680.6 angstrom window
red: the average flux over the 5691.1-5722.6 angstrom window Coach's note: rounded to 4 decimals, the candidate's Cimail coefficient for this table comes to 0.0944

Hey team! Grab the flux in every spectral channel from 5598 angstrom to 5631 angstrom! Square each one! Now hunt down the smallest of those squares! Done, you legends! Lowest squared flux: 29.4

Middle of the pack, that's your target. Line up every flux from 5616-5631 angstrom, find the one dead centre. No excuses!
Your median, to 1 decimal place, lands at 6.3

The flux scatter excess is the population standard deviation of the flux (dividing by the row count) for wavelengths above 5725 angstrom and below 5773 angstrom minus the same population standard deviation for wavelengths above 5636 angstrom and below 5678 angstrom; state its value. 0.022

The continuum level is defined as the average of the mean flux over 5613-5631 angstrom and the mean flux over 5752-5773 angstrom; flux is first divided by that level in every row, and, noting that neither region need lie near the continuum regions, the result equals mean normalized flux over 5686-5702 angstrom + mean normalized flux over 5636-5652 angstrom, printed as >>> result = 1.98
